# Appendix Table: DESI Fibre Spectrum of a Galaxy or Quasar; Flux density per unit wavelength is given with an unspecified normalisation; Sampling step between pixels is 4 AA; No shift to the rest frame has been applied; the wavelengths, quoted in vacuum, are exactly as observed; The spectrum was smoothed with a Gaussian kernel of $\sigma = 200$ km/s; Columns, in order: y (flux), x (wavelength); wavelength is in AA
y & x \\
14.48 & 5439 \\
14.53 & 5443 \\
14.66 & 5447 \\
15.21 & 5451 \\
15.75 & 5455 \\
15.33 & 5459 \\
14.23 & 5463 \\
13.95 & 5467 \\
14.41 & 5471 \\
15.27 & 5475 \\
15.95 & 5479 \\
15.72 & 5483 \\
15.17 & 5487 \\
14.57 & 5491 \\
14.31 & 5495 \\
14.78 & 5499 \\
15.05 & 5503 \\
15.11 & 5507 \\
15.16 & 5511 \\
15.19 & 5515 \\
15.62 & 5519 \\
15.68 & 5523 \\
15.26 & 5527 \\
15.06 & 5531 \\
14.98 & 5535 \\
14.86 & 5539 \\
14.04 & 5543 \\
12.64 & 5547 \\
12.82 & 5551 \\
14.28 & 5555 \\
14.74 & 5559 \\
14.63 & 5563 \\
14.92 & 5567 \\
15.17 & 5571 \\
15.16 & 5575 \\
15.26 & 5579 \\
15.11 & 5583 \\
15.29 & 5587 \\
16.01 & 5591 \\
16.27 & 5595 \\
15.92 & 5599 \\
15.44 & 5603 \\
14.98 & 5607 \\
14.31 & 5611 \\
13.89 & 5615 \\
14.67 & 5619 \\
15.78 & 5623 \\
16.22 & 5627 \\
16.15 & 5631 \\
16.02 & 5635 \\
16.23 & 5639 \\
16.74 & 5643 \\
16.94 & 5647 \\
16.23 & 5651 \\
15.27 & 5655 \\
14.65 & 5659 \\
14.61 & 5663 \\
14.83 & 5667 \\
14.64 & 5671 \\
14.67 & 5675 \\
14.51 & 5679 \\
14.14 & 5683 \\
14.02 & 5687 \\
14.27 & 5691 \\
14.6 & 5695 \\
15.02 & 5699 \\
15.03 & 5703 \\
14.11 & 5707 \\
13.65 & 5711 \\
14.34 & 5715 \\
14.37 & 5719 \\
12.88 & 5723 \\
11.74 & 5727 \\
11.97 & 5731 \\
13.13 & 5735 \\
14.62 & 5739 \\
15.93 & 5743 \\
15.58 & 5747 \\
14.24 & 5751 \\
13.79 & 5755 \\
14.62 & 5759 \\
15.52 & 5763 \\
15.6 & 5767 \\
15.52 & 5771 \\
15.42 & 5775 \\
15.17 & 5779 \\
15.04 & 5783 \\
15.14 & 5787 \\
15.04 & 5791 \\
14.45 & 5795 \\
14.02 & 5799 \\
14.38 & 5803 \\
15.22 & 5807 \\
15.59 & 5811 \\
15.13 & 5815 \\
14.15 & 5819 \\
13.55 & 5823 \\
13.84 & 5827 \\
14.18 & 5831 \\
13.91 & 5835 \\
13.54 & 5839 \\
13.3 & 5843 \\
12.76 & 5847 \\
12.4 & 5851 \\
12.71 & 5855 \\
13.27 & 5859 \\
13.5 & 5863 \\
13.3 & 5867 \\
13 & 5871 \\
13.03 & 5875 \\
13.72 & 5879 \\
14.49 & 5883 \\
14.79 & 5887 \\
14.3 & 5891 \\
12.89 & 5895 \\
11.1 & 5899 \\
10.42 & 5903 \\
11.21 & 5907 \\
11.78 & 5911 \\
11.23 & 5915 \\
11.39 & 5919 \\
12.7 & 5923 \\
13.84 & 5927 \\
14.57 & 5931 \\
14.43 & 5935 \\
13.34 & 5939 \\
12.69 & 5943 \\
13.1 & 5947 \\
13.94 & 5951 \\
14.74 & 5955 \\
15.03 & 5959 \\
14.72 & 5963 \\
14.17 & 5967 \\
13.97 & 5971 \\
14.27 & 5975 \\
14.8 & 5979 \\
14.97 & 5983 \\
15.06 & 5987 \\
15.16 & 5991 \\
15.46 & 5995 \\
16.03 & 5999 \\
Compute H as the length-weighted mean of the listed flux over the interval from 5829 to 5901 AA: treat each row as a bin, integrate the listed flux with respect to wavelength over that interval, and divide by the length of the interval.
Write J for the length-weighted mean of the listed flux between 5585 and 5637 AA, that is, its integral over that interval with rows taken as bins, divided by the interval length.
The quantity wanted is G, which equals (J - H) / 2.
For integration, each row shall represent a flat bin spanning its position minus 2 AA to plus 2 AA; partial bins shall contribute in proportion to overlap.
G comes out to 1.1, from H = 13.3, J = 15.5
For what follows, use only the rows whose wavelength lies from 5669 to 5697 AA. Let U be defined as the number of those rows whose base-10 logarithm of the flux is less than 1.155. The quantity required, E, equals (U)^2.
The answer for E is 9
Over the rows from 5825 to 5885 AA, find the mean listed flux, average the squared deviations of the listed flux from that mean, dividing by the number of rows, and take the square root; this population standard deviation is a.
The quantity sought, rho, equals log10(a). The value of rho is -0.26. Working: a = 0.55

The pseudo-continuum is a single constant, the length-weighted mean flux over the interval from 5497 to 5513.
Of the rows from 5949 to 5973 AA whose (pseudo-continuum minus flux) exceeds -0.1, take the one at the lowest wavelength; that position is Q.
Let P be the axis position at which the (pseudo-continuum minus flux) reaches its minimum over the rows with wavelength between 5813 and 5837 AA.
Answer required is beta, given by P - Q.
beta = -136 AA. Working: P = 5815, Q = 5951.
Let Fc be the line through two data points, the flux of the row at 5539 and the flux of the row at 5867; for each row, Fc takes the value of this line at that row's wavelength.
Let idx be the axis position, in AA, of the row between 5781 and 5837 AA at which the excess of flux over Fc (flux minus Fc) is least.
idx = 5823 AA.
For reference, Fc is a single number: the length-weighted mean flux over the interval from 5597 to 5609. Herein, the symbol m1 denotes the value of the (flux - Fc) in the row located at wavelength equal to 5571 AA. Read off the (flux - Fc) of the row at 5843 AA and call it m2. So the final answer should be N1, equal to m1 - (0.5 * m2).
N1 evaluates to 0.8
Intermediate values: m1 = -0.3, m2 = -2.1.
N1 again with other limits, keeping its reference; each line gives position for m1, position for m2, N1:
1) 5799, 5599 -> -1.7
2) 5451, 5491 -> 0.2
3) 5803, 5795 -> -0.6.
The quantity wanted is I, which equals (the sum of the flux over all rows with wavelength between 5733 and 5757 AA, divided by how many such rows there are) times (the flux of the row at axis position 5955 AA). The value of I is 214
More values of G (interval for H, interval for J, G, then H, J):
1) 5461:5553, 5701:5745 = -0.5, 14.8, 13.8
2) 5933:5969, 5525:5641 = 0.5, 14.0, 15.0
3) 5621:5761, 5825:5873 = -0.7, 14.7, 13.3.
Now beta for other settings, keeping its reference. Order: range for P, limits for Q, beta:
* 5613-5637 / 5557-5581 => 68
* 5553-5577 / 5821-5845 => -252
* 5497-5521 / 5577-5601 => -64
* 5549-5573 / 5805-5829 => -248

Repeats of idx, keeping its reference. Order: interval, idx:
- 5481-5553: 5547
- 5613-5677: 5615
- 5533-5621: 5547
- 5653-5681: 5679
